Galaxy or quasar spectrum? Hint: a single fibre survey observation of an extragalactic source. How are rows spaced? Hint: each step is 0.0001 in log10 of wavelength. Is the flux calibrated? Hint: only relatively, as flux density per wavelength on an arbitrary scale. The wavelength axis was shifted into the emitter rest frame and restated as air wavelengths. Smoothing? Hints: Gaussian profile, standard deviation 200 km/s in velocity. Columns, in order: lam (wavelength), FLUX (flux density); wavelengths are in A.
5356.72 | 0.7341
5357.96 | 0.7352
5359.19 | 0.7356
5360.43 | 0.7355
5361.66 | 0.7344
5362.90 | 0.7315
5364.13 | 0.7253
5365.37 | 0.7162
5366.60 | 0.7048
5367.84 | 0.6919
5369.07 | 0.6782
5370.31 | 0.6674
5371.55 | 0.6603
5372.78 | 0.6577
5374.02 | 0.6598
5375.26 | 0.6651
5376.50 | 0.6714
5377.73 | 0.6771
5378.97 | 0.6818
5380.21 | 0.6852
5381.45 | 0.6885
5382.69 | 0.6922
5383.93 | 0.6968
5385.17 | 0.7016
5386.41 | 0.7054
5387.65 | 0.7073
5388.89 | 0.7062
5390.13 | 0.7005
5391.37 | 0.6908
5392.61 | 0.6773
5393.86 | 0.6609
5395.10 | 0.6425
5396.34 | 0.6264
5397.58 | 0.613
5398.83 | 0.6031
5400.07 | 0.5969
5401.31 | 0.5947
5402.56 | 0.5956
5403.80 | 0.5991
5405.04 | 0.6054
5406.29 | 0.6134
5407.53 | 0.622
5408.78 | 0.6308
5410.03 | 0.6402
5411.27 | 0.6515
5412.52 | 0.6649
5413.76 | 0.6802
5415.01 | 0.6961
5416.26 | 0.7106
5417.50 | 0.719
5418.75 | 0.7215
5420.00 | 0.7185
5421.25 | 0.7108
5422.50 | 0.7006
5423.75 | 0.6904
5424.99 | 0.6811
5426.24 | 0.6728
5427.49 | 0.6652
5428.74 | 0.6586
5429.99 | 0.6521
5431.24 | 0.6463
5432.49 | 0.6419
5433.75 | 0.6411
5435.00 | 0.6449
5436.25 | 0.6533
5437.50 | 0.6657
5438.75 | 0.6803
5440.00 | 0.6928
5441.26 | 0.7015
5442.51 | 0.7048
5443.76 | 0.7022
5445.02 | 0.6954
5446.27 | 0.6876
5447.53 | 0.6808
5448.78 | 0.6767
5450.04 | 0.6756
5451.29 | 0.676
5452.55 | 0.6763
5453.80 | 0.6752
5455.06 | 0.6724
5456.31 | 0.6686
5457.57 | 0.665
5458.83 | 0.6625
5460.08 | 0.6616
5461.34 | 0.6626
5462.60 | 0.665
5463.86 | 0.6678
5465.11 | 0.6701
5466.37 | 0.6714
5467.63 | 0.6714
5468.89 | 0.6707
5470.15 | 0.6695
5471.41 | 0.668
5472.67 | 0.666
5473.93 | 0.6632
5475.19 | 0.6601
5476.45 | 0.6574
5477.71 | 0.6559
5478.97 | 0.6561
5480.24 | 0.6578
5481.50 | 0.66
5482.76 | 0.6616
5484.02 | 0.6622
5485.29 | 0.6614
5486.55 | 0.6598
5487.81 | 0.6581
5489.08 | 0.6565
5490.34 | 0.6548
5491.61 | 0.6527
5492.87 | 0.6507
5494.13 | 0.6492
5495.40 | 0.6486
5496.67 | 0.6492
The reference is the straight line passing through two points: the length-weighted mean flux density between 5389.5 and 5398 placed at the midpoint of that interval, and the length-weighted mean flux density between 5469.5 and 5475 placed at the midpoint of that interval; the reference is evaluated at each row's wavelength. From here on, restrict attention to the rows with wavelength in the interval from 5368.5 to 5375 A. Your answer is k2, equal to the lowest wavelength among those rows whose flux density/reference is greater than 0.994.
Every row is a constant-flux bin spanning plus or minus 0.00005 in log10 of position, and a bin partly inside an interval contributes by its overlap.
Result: 5369.07 A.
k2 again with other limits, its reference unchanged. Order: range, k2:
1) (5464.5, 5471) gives 5465.11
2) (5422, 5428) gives 5422.50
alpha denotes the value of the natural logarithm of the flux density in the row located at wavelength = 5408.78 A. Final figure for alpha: -0.46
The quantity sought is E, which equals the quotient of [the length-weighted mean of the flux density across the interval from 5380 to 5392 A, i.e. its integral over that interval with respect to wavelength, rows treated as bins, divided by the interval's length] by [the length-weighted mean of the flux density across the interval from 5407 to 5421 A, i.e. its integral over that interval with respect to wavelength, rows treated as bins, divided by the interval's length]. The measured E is 1.03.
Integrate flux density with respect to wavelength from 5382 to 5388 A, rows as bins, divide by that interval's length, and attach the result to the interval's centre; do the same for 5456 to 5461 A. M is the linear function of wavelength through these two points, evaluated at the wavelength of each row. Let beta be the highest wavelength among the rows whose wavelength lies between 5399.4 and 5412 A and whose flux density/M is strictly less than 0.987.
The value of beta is 5411.27 A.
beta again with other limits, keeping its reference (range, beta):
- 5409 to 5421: 5412.52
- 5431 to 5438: 5436.25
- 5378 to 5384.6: 5381.45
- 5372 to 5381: 5380.21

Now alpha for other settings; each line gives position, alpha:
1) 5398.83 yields -0.51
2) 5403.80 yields -0.51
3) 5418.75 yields -0.33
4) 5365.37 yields -0.33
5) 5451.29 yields -0.39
